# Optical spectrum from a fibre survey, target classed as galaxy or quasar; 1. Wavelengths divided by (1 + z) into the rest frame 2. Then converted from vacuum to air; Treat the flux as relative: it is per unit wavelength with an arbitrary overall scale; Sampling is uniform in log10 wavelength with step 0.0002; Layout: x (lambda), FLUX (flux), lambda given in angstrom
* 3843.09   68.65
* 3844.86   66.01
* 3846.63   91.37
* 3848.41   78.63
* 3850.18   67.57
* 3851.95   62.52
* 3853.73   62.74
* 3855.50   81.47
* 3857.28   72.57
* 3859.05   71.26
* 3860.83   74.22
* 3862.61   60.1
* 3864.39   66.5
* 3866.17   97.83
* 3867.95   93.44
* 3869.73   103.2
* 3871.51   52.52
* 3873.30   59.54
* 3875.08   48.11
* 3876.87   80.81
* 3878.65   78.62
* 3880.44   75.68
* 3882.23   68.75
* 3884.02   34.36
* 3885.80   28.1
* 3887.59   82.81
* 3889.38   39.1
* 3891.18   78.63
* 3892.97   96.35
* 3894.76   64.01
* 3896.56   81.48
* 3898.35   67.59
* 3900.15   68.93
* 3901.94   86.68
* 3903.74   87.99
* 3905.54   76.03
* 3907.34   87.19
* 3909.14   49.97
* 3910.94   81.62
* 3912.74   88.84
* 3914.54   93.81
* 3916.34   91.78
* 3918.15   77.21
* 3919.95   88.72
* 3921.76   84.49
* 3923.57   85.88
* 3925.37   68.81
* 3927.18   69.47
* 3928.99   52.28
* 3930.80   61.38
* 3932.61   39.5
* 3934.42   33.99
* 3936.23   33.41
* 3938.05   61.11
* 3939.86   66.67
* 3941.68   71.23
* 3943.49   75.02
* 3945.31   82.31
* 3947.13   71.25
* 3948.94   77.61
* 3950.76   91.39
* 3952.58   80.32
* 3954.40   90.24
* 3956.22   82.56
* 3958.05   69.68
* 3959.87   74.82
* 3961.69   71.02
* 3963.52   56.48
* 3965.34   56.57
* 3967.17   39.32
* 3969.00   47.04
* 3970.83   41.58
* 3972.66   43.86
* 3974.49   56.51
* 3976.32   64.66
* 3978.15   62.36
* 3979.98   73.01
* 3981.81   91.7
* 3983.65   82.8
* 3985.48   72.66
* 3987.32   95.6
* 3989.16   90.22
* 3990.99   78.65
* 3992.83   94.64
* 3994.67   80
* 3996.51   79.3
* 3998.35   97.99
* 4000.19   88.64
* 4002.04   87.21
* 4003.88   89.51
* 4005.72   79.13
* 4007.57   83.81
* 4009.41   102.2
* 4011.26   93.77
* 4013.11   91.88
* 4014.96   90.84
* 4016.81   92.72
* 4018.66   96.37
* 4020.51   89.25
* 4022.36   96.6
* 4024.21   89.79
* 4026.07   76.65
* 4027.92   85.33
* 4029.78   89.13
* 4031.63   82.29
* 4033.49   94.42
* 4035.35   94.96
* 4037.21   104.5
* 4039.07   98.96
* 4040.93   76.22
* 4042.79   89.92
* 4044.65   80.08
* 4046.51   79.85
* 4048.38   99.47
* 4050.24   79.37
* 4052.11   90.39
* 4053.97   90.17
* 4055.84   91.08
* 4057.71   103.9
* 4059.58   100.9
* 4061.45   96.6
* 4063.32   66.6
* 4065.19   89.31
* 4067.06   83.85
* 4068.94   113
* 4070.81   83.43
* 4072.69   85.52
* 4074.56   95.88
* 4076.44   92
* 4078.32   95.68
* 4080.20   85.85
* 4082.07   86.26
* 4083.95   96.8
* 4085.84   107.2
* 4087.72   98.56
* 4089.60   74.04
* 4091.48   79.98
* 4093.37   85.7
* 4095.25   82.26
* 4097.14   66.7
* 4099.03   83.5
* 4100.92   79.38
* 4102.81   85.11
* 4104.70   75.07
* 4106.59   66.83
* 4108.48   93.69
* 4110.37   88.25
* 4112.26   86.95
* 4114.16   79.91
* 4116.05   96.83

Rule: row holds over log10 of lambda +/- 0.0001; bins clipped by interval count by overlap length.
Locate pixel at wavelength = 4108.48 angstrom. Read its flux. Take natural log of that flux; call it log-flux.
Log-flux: 4.54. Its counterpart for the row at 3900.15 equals 4.23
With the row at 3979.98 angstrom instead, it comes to 4.29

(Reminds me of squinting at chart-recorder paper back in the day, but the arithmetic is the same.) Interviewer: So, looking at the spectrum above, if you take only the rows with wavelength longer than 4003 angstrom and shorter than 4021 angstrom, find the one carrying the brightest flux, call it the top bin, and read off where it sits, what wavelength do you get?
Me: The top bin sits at 4009.41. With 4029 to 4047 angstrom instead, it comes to 4037.21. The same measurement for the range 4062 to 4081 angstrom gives 4068.94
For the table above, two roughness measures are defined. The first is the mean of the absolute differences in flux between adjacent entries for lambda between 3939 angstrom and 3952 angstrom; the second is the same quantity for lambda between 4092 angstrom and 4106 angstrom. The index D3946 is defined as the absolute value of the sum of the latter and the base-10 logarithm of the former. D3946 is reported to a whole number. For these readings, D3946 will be 10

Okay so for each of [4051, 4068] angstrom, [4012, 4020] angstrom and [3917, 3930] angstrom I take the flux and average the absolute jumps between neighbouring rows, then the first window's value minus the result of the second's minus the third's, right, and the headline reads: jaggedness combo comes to 16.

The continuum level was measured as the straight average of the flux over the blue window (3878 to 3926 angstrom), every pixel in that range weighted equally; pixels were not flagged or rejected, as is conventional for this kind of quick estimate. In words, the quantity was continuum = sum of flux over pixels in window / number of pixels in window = 75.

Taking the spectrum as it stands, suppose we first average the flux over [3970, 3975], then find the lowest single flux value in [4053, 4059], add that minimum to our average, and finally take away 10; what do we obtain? 127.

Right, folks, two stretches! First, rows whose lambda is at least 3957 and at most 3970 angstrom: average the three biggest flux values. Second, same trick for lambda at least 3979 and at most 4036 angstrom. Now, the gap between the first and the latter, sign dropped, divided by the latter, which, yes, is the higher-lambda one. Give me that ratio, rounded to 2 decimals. 0.27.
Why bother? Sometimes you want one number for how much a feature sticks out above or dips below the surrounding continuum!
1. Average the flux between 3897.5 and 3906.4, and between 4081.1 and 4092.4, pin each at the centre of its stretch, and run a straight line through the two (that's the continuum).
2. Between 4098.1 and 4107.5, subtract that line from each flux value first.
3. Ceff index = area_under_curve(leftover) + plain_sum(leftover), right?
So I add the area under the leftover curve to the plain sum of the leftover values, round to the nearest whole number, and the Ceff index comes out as -197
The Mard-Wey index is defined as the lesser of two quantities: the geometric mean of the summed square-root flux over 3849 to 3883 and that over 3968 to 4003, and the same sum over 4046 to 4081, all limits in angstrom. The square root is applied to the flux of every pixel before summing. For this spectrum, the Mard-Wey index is 162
